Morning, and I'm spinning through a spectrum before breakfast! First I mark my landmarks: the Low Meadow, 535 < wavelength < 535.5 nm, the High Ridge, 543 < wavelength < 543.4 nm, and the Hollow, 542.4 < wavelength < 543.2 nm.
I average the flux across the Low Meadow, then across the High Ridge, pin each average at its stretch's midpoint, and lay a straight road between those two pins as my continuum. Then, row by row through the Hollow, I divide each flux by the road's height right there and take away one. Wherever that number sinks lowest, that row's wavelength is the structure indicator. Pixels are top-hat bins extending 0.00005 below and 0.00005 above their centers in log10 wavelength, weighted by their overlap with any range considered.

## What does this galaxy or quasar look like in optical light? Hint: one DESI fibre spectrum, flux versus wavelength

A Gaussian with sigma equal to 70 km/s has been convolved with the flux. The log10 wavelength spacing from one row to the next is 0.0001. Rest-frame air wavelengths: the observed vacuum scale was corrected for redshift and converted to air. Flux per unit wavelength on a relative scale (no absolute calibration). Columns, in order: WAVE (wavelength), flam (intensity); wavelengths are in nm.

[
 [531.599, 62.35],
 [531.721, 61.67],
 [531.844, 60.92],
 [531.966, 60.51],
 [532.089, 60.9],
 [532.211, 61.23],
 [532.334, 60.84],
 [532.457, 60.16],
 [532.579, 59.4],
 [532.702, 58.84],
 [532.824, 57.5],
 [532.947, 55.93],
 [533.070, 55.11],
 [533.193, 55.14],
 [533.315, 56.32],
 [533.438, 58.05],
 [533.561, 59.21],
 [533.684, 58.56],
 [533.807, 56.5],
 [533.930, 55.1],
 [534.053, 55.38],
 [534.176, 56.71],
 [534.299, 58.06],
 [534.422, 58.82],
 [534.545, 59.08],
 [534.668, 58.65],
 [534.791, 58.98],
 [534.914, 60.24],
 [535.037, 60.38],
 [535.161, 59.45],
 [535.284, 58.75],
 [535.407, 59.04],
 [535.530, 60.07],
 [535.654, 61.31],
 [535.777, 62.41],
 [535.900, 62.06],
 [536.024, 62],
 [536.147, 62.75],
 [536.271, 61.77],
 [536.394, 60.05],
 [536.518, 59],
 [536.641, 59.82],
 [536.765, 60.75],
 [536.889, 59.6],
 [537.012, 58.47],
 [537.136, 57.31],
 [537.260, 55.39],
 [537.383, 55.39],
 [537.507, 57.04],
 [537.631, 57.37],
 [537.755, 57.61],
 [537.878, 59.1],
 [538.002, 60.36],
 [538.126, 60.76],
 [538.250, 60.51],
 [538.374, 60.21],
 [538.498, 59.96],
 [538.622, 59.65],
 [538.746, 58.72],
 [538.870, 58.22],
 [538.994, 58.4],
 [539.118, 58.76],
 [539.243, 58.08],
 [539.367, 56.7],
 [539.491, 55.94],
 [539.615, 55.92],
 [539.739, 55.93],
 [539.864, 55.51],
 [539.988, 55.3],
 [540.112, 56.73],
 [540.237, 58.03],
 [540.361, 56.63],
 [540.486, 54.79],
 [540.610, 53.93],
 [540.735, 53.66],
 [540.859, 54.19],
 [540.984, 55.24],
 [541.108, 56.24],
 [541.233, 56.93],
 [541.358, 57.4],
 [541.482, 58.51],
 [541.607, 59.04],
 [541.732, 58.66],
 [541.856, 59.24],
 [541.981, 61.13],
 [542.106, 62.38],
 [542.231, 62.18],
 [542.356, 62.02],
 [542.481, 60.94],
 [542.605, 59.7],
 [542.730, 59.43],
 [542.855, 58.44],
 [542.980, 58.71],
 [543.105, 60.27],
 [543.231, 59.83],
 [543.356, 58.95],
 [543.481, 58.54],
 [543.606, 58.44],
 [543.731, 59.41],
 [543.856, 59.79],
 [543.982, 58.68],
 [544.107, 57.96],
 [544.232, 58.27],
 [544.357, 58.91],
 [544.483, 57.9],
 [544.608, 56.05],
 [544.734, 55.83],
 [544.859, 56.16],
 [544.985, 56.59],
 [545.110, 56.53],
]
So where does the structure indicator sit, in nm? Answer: 542.855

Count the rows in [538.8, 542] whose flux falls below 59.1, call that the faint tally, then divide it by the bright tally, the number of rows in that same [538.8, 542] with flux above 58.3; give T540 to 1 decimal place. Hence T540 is 3.4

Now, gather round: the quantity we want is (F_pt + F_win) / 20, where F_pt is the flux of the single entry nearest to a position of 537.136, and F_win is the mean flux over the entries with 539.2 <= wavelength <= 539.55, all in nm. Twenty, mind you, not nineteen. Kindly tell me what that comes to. 5.71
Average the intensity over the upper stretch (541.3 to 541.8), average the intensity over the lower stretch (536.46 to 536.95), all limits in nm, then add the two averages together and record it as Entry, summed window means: 118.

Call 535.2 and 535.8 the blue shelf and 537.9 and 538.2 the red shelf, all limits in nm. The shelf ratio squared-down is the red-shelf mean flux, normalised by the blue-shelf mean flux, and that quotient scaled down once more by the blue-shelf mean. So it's 0.0166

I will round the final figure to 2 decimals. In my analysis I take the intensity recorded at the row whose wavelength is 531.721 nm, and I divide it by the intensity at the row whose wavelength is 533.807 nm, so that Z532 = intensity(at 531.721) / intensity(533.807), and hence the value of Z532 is 1.09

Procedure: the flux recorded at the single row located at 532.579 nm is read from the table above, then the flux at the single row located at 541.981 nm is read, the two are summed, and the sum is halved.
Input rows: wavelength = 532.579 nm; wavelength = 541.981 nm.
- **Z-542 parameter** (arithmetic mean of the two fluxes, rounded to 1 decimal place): 60.3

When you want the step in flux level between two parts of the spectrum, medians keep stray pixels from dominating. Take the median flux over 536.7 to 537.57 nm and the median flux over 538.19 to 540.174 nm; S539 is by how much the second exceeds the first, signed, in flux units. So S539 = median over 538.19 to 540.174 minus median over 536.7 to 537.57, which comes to 0.8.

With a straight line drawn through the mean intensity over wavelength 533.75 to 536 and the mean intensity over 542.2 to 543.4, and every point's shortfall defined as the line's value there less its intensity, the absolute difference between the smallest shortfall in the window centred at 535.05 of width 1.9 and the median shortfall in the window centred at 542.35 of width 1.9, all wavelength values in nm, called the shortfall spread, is 4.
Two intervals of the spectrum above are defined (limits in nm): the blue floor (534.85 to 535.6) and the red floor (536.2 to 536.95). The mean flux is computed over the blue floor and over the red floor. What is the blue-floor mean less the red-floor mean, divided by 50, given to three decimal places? -0.010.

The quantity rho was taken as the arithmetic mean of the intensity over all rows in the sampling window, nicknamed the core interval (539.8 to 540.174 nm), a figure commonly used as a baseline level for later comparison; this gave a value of 55.8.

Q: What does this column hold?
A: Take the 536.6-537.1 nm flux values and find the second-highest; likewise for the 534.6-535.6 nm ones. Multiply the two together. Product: 3604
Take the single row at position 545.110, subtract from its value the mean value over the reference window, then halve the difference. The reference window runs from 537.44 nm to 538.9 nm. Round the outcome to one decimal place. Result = -1.3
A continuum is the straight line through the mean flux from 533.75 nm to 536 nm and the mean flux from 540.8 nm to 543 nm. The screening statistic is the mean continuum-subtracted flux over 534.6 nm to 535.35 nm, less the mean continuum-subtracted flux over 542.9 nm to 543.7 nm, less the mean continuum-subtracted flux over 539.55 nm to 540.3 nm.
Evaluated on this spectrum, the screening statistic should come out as 2.9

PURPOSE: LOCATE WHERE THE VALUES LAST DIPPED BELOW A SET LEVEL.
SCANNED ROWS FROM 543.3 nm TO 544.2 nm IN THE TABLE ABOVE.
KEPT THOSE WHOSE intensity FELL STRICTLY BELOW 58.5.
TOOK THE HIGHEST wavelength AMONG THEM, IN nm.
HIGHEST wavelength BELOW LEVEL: 544.107 nm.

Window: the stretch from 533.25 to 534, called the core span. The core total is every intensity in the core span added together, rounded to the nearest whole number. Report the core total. 344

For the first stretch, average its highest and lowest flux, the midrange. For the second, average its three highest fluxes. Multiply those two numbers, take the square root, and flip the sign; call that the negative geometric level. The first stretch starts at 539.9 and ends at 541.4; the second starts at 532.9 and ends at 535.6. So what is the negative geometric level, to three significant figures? -58.0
